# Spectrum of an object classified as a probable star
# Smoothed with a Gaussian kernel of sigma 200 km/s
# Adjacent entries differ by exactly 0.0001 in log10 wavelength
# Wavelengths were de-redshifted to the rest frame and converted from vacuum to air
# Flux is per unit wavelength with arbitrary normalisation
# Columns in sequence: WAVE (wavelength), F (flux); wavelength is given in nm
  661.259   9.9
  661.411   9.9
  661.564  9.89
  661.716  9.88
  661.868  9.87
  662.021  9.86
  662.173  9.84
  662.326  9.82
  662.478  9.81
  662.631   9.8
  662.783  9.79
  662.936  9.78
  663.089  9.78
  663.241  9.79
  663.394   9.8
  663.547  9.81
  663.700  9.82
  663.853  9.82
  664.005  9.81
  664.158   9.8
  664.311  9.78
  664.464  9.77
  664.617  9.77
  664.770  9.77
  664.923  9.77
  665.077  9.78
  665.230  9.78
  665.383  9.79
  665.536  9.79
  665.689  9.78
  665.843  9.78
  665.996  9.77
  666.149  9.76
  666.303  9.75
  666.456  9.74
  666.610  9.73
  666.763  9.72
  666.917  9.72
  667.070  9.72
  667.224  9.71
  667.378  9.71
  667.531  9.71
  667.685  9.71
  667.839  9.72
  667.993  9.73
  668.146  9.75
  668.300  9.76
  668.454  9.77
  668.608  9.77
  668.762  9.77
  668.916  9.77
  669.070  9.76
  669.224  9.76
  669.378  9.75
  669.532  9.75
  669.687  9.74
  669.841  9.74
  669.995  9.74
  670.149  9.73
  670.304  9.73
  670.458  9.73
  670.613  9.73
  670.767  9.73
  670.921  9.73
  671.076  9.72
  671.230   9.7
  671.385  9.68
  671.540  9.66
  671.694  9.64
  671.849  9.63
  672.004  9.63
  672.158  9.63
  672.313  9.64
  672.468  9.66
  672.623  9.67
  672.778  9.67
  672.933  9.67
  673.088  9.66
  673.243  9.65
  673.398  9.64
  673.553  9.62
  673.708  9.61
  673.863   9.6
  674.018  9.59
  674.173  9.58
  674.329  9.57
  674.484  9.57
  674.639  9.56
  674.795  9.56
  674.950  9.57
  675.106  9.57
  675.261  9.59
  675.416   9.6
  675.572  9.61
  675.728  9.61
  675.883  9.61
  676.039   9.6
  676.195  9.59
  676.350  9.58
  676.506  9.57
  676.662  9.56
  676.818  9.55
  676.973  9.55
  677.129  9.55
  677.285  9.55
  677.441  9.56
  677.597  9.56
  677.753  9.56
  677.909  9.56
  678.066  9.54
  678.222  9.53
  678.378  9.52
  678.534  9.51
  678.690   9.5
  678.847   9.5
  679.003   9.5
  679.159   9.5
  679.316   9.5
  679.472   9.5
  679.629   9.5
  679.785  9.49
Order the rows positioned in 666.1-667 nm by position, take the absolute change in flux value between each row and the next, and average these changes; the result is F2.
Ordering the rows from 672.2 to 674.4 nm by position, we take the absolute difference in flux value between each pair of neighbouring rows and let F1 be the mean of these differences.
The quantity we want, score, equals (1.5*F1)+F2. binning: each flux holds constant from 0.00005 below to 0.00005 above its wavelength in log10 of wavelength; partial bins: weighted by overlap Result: 0.023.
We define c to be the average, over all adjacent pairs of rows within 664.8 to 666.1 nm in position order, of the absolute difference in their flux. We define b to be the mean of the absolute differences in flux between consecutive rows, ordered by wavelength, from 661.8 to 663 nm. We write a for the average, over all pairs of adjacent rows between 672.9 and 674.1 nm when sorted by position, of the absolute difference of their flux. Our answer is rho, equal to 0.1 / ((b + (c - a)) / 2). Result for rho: 28.0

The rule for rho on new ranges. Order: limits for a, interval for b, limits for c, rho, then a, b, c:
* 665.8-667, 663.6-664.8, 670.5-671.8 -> 17.5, 0.009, 0.007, 0.013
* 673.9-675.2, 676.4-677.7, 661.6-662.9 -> 17.5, 0.006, 0.004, 0.013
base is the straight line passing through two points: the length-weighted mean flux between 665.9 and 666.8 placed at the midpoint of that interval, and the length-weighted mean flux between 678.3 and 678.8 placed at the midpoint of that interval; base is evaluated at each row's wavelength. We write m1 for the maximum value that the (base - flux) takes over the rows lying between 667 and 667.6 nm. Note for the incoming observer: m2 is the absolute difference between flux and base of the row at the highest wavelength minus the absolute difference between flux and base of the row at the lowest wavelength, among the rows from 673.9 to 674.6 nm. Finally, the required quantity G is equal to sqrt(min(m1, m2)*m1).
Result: 0.02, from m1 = 0.02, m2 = 0.011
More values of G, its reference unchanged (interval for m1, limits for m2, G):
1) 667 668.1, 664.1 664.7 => 0.02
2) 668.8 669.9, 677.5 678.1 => 0.05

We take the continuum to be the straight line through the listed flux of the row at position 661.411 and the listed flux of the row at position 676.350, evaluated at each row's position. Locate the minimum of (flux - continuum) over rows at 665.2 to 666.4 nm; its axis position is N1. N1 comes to 666.303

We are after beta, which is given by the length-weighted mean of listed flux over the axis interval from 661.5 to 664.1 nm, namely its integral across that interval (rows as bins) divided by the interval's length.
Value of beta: 9.82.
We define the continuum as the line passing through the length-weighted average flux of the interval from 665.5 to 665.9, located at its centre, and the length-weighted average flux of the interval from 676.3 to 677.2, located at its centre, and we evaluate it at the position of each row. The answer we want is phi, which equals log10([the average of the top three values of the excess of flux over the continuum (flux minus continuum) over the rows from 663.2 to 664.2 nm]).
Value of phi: -2.03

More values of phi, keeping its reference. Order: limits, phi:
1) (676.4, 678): -1.74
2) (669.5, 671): -1.26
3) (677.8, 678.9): -2.11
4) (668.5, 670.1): -1.24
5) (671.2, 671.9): -1.78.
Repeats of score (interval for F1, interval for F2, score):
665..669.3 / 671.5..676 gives 0.017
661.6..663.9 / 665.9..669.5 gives 0.021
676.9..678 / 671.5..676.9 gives 0.011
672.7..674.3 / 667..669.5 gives 0.021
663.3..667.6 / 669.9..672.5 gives 0.018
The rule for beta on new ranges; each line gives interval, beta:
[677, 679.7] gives 9.52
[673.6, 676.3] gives 9.59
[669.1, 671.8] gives 9.72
